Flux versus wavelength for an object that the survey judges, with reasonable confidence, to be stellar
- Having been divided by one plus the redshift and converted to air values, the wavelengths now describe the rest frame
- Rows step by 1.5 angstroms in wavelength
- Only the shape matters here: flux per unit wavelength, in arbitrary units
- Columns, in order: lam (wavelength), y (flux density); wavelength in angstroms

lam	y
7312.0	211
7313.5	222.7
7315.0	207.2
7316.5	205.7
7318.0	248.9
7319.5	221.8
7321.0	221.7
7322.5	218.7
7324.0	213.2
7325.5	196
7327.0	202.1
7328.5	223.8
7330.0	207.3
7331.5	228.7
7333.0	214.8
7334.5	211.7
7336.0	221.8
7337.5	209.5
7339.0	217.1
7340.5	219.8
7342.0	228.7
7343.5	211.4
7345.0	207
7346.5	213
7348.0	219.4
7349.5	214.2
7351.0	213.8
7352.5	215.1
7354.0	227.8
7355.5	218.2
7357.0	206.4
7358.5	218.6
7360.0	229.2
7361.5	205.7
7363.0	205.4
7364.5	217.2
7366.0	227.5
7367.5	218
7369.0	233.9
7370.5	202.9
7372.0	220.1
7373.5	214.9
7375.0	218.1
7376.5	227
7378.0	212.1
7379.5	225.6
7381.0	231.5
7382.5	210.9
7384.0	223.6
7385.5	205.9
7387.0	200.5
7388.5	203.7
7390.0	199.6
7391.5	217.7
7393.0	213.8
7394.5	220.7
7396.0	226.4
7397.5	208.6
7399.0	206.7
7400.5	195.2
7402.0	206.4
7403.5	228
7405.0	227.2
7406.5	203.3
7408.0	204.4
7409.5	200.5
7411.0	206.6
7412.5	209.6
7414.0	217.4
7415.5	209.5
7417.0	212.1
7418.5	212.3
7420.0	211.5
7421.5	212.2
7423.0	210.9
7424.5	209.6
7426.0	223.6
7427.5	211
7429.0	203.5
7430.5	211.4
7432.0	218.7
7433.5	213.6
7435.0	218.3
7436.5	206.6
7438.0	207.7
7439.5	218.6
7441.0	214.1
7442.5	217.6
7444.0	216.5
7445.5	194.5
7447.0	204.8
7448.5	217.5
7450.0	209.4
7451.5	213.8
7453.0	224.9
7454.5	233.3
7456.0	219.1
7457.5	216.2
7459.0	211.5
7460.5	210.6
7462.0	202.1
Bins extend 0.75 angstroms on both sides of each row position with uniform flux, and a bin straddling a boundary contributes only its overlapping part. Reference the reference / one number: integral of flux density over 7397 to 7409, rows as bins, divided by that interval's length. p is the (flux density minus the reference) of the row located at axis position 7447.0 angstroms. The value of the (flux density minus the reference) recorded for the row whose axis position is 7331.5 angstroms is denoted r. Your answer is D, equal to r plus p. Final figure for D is 14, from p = -5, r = 19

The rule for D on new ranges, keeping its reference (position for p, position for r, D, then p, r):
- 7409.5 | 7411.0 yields -13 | -9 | -3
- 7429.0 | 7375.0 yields 2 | -6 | 8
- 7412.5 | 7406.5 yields -7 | 0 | -7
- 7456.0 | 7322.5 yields 18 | 9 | 9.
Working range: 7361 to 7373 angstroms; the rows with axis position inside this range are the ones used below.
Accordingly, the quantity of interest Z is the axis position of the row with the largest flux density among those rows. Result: 7369.0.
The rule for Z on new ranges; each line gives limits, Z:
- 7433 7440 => 7439.5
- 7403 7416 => 7403.5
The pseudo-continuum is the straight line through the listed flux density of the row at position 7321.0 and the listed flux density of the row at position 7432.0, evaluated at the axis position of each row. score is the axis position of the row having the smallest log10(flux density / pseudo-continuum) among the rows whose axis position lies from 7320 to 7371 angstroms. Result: 7325.5 angstroms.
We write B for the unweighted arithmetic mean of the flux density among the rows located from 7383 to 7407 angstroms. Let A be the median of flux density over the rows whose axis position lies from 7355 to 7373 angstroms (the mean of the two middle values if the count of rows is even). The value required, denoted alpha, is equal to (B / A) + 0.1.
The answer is 1.07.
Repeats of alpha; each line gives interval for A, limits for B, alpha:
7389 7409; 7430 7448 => 1.12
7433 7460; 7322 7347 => 1.10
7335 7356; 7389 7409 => 1.08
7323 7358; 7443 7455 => 1.10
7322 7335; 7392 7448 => 1.09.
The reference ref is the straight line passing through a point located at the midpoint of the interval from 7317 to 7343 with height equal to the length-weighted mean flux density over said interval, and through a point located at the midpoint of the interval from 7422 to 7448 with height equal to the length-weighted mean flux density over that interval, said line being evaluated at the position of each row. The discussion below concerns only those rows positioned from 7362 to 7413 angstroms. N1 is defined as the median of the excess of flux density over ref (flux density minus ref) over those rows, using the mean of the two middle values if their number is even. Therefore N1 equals -1.7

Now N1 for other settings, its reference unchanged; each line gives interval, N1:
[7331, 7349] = -1.5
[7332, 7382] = 1.3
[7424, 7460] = 2.7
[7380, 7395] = -2.2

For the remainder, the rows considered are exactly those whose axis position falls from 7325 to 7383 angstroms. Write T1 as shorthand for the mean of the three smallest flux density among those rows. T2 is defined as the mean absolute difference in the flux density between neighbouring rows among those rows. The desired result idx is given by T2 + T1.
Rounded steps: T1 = 200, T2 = 10.9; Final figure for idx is 211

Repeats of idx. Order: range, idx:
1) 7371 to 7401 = 208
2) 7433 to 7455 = 210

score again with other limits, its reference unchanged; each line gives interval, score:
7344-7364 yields 7363.0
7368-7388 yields 7387.0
